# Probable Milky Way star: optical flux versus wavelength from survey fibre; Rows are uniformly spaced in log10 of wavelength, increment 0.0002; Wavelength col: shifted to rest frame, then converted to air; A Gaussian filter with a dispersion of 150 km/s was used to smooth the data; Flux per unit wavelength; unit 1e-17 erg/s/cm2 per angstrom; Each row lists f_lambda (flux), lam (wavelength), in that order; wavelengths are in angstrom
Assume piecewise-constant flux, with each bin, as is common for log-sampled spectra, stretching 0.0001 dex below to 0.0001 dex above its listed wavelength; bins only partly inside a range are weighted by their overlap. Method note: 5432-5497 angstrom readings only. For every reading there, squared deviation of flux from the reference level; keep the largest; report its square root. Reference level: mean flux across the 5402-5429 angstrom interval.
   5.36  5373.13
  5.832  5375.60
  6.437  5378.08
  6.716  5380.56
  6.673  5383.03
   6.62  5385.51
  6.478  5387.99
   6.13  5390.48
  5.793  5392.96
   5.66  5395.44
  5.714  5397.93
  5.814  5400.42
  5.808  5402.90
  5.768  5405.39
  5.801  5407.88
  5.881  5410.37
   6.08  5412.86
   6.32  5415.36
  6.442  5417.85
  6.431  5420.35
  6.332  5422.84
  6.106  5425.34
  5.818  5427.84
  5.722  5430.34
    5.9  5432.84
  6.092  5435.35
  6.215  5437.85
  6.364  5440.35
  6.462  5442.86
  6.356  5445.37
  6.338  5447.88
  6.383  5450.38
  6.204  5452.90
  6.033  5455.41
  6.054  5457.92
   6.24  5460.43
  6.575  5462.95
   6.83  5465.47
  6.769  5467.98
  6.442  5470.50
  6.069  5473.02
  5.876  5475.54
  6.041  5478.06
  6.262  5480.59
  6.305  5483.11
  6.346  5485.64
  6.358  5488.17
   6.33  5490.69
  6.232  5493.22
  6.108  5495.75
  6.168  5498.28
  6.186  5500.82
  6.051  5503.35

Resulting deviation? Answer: 0.8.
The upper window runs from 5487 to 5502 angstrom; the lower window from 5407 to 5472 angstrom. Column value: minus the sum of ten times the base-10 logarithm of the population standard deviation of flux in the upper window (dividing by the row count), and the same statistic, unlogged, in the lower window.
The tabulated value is 10.2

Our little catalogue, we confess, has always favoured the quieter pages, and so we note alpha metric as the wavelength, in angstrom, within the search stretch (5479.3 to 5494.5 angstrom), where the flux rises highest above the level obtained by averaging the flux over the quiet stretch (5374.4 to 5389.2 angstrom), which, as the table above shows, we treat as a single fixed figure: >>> 5488.17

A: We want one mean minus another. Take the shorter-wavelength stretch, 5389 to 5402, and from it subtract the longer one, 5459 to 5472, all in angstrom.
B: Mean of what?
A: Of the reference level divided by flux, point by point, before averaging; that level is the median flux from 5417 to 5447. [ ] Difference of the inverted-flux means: 0.12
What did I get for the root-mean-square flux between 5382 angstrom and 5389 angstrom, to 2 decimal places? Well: 6.59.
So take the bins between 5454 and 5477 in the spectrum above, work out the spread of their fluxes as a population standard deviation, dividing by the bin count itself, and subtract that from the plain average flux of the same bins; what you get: 5.99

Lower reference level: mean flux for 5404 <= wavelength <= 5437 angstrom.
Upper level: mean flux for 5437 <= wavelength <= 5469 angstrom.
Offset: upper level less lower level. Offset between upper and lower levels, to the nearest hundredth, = 0.32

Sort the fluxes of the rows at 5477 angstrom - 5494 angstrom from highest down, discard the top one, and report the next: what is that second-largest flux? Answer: 6.346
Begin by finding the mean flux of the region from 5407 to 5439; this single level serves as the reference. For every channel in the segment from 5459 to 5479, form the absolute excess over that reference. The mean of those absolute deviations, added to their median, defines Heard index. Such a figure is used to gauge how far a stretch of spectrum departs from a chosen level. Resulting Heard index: 0.62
